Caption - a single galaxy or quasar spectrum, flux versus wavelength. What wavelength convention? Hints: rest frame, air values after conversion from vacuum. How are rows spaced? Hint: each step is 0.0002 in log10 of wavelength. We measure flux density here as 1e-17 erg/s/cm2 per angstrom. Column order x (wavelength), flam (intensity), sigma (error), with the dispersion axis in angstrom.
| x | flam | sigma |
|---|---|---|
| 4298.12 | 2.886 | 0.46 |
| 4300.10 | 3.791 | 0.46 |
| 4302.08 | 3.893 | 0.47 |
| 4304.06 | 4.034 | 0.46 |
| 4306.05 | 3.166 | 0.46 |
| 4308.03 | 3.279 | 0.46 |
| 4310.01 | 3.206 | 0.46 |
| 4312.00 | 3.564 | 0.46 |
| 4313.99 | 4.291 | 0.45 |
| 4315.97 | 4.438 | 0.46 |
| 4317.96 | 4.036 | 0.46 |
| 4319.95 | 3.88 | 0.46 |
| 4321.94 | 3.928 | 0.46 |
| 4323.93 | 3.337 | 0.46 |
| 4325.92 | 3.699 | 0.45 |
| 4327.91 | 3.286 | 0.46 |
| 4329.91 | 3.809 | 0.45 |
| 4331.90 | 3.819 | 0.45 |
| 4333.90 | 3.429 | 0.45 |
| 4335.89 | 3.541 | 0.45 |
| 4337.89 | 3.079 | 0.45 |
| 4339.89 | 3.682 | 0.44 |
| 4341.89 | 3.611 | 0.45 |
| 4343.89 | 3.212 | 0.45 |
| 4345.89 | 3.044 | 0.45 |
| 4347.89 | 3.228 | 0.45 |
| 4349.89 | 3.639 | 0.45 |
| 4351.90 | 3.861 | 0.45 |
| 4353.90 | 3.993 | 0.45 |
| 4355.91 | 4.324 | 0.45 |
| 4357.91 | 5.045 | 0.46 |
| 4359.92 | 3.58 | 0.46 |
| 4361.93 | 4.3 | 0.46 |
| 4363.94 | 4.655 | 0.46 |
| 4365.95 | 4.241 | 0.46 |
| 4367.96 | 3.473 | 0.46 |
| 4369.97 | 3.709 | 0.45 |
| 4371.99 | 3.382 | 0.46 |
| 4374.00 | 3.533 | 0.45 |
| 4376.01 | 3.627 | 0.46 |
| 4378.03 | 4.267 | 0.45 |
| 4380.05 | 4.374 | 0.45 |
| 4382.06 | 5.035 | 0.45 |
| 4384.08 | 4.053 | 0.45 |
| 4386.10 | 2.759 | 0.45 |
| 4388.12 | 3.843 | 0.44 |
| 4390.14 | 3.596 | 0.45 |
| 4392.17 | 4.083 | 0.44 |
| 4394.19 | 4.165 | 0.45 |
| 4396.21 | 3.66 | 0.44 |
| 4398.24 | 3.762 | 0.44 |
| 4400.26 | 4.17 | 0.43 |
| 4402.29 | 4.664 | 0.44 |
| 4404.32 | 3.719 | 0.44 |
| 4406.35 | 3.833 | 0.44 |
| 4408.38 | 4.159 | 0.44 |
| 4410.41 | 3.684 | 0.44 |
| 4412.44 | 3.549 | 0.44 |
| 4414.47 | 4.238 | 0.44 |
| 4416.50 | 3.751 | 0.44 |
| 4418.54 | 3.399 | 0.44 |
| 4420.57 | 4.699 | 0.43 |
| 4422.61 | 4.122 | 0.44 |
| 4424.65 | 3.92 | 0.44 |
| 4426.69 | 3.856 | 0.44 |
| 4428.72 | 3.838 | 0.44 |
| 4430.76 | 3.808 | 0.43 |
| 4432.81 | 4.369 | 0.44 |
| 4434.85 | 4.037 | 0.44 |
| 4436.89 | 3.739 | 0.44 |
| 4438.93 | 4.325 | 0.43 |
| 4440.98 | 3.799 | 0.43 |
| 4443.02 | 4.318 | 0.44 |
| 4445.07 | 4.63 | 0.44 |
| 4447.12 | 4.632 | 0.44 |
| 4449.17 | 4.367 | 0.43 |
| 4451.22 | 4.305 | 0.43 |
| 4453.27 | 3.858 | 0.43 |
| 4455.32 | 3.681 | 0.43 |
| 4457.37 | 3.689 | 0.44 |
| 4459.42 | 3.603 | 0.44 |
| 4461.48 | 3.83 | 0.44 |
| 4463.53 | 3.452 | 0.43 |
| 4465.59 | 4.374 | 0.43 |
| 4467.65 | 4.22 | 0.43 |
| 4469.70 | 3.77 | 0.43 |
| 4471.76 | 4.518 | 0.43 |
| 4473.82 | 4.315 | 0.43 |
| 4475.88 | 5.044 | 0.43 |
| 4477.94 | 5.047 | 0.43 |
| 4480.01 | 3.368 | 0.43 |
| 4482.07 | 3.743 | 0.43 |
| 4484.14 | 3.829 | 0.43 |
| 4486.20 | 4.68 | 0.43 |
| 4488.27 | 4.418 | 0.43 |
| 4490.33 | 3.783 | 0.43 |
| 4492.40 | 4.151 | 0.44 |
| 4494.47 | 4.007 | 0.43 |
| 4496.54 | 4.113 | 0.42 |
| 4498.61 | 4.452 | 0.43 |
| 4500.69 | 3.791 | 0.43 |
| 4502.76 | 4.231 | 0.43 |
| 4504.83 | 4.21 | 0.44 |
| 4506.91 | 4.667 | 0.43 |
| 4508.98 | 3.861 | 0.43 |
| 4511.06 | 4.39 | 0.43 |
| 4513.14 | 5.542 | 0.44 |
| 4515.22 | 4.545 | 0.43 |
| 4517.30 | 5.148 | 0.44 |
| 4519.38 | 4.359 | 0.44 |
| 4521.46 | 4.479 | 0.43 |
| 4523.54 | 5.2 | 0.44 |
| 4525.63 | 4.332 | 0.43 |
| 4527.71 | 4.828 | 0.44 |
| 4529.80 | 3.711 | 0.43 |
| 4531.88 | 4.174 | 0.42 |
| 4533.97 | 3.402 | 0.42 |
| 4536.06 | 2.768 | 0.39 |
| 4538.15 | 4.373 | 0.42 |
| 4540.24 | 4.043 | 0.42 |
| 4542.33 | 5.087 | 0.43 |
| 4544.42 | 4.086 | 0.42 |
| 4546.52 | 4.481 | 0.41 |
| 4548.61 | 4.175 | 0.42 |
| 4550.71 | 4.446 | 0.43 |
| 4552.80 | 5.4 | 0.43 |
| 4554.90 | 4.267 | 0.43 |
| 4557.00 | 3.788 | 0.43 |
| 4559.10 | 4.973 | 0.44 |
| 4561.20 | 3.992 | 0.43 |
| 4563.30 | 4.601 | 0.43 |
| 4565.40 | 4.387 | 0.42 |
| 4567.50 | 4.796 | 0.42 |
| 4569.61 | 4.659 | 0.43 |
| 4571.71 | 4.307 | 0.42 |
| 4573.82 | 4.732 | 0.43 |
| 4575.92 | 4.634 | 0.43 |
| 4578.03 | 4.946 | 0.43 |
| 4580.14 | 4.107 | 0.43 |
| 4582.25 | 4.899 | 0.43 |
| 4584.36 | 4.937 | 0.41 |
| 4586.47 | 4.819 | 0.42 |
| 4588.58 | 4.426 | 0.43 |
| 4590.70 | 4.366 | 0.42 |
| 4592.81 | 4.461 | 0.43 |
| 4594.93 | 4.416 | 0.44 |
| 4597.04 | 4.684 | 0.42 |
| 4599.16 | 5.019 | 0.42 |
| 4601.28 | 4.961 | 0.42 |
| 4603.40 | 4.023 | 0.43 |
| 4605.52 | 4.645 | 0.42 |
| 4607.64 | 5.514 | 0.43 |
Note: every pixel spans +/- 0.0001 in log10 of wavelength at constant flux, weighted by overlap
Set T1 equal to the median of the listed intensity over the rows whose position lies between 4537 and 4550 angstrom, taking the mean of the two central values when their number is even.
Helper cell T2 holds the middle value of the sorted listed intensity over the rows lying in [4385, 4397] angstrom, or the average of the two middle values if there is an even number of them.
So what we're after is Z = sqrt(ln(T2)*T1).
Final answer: 2.38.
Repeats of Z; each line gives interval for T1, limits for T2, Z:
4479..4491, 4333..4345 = 2.18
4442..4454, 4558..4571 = 2.58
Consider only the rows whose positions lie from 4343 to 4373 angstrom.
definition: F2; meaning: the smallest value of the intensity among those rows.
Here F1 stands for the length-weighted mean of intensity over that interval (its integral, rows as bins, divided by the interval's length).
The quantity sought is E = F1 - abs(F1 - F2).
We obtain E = 3.0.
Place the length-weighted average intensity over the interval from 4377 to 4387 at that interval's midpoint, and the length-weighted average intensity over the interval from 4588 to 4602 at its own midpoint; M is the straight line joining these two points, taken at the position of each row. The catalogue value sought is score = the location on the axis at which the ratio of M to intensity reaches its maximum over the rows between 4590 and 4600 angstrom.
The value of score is 4590.70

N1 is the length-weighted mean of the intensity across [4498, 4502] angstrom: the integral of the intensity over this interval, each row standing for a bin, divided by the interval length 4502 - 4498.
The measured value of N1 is 4.09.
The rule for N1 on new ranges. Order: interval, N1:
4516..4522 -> 4.67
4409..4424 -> 3.93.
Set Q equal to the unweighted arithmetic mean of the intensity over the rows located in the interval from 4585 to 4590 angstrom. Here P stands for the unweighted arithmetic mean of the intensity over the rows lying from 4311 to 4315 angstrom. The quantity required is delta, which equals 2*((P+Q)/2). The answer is 8.55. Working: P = 3.9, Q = 4.62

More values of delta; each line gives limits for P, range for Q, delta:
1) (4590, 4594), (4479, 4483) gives 7.97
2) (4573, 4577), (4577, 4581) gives 9.21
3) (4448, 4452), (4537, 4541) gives 8.54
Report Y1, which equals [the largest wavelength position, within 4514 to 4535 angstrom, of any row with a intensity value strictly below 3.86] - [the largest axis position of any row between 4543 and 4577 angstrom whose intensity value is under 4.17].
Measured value -27.2 angstrom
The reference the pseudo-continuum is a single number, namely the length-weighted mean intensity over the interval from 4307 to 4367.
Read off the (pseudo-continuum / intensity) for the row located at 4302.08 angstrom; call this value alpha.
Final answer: 1.0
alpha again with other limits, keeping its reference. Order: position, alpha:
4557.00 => 1.0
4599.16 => 0.8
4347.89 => 1.2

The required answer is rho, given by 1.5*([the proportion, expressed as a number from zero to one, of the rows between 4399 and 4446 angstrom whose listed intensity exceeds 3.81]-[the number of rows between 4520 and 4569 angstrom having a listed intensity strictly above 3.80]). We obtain -28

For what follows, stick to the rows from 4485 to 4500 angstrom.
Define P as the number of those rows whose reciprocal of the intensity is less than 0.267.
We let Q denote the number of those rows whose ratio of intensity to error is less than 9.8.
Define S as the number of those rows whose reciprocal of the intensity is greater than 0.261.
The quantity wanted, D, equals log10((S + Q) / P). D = -0.15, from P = 7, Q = 4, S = 1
